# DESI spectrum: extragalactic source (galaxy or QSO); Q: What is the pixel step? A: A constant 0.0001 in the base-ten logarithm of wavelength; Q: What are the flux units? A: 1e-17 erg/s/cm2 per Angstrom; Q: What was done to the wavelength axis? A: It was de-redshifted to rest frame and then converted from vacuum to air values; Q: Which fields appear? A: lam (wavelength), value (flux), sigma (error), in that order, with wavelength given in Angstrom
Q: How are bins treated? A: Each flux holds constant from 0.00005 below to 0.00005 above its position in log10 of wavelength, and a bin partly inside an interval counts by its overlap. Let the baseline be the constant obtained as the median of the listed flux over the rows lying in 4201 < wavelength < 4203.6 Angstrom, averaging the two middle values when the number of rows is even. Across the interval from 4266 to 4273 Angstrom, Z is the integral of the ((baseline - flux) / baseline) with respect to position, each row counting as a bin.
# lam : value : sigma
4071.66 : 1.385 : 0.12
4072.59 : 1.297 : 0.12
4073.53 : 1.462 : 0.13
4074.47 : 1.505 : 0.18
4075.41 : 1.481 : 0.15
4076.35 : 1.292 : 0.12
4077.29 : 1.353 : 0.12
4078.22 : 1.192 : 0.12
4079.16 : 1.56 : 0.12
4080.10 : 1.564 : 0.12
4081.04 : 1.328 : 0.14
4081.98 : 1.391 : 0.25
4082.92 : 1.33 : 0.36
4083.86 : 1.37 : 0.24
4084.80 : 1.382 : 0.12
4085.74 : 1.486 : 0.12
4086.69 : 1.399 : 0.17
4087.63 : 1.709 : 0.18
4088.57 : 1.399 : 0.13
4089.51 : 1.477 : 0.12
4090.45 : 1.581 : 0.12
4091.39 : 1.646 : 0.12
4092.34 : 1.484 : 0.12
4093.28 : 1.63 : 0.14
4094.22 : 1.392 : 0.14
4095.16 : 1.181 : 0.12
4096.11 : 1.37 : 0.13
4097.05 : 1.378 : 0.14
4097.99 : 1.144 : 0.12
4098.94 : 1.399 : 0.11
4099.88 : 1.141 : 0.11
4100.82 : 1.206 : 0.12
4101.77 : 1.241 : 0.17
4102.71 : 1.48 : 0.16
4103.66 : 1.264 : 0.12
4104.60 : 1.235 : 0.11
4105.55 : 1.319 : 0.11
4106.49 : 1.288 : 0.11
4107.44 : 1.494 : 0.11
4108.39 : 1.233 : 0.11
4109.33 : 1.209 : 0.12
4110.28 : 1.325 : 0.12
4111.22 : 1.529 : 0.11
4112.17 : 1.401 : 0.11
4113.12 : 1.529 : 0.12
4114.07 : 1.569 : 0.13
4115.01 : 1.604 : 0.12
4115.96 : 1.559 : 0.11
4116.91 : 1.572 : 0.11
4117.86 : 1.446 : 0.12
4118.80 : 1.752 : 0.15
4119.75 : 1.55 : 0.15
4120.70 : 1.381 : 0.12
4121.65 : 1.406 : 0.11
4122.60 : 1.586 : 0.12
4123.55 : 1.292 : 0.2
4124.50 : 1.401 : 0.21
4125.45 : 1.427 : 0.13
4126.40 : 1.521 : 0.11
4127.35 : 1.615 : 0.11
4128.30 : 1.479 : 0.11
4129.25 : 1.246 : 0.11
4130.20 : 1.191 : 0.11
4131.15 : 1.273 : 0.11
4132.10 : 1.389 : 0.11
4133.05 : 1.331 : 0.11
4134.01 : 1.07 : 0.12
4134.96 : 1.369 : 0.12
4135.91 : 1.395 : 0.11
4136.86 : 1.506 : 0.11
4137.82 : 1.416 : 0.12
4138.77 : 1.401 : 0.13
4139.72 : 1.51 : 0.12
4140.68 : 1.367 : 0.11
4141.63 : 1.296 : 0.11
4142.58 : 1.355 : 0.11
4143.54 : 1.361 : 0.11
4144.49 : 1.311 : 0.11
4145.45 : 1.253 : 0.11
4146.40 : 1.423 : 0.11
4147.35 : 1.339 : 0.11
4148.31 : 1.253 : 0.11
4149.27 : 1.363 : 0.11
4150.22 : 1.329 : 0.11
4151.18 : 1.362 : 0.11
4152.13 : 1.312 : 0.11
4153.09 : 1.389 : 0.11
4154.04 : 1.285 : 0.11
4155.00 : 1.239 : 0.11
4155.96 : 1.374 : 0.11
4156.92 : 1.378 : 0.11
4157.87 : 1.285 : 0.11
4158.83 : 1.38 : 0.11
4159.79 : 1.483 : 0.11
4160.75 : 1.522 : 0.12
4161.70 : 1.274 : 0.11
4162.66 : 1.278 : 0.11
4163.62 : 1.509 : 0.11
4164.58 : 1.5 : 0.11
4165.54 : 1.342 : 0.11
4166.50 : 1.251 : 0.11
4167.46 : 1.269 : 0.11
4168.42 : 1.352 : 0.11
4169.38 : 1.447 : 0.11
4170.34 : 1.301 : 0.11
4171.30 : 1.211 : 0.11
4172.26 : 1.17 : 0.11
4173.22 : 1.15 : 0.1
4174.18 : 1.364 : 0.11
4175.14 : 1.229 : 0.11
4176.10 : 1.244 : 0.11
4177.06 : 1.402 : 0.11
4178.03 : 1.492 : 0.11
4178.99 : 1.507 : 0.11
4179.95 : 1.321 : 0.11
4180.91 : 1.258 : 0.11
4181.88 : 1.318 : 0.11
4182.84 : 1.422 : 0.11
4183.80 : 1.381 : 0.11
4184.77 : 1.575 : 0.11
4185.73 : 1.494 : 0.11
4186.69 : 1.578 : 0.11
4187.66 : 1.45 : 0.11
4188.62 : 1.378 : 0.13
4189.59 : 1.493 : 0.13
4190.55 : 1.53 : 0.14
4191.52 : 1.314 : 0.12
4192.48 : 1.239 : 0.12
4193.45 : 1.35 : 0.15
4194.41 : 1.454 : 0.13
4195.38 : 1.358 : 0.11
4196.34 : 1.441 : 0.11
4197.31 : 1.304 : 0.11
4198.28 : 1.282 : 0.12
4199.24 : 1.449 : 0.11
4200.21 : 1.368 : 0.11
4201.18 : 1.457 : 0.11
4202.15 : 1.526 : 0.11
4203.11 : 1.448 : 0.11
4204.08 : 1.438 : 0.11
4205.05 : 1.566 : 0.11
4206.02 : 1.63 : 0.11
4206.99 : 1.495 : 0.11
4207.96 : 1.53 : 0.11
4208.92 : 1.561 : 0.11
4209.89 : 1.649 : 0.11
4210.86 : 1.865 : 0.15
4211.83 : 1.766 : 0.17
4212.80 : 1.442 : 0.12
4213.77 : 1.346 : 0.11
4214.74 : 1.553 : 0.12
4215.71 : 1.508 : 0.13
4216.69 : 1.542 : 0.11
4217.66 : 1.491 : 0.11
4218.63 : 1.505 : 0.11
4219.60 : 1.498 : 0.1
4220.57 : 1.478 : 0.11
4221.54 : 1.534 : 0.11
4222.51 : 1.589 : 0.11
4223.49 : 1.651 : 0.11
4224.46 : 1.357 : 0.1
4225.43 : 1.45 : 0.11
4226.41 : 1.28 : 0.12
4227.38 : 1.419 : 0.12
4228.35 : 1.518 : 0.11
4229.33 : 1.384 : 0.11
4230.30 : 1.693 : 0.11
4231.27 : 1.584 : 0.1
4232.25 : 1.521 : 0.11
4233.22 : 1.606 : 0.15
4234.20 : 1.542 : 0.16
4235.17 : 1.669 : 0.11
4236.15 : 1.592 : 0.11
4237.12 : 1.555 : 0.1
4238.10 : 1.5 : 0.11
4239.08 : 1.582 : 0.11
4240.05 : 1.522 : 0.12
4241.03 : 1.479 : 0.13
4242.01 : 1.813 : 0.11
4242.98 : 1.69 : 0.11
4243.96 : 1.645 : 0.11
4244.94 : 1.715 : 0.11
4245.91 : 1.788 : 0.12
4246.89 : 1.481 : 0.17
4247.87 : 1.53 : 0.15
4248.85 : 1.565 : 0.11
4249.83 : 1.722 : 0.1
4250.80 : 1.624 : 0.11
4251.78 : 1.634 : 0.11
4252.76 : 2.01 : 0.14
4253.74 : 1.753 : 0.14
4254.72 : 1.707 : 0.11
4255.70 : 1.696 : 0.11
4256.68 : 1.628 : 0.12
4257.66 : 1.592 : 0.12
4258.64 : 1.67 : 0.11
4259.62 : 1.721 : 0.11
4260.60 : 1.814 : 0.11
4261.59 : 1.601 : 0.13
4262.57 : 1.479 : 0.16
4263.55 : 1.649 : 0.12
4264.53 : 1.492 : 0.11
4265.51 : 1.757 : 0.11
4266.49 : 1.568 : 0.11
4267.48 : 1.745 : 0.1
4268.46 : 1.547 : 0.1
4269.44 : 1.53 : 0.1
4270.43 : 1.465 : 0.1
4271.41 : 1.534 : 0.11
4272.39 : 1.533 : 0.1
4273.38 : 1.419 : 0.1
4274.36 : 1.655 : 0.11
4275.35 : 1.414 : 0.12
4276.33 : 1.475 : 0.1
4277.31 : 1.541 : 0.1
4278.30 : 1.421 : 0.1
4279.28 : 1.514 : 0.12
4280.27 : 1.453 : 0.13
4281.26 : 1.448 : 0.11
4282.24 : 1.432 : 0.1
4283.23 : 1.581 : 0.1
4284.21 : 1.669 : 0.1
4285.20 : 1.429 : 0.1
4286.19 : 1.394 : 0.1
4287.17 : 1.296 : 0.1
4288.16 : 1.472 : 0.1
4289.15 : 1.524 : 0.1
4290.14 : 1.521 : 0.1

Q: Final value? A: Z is -0.5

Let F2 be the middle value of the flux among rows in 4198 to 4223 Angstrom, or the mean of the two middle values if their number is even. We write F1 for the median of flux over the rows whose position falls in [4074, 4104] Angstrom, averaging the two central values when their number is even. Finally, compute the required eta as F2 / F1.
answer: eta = 1.08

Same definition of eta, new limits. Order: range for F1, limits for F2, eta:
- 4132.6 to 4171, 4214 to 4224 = 1.12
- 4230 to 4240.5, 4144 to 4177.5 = 0.84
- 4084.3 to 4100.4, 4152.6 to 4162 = 0.98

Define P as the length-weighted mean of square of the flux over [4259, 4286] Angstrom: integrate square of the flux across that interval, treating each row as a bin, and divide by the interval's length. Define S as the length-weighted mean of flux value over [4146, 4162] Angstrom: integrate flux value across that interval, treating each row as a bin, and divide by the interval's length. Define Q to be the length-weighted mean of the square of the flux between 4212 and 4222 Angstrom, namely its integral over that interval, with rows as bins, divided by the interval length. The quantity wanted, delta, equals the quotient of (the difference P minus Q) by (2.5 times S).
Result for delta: 0.05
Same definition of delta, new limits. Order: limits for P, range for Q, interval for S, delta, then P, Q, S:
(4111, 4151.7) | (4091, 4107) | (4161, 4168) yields 0.06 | 2.01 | 1.8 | 1.35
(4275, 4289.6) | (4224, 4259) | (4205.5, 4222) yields -0.10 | 2.17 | 2.6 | 1.55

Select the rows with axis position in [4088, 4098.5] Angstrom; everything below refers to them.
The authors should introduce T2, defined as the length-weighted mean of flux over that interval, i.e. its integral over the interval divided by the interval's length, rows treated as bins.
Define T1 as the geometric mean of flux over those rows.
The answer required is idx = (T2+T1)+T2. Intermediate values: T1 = 1.42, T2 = 1.43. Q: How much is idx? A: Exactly 4.27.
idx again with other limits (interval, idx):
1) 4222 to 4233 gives 4.49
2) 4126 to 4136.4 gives 4.05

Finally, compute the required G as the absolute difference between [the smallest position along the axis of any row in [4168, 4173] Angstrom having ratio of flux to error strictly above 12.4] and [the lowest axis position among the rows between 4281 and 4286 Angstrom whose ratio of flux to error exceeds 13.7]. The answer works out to 112.9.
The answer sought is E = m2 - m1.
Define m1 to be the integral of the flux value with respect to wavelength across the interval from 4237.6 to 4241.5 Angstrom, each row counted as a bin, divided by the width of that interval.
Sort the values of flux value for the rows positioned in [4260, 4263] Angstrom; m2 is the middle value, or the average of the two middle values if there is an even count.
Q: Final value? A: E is 0.1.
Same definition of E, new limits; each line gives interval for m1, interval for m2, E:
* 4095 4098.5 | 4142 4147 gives 0.1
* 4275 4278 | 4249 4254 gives 0.2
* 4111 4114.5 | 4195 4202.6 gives -0.1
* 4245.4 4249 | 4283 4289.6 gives -0.1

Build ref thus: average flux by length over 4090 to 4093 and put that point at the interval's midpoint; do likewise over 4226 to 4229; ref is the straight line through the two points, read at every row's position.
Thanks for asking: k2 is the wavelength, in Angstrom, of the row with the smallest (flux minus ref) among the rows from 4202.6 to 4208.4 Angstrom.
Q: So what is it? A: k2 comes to 4204.08 Angstrom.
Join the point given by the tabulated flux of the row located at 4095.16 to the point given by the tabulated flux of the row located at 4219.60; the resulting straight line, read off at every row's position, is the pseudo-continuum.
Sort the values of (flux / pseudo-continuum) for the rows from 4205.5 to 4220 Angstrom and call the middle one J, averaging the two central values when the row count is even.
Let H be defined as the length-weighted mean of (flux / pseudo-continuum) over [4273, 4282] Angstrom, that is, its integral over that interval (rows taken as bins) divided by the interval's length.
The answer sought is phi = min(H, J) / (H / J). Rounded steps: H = 0.90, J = 1.03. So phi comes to 1.034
